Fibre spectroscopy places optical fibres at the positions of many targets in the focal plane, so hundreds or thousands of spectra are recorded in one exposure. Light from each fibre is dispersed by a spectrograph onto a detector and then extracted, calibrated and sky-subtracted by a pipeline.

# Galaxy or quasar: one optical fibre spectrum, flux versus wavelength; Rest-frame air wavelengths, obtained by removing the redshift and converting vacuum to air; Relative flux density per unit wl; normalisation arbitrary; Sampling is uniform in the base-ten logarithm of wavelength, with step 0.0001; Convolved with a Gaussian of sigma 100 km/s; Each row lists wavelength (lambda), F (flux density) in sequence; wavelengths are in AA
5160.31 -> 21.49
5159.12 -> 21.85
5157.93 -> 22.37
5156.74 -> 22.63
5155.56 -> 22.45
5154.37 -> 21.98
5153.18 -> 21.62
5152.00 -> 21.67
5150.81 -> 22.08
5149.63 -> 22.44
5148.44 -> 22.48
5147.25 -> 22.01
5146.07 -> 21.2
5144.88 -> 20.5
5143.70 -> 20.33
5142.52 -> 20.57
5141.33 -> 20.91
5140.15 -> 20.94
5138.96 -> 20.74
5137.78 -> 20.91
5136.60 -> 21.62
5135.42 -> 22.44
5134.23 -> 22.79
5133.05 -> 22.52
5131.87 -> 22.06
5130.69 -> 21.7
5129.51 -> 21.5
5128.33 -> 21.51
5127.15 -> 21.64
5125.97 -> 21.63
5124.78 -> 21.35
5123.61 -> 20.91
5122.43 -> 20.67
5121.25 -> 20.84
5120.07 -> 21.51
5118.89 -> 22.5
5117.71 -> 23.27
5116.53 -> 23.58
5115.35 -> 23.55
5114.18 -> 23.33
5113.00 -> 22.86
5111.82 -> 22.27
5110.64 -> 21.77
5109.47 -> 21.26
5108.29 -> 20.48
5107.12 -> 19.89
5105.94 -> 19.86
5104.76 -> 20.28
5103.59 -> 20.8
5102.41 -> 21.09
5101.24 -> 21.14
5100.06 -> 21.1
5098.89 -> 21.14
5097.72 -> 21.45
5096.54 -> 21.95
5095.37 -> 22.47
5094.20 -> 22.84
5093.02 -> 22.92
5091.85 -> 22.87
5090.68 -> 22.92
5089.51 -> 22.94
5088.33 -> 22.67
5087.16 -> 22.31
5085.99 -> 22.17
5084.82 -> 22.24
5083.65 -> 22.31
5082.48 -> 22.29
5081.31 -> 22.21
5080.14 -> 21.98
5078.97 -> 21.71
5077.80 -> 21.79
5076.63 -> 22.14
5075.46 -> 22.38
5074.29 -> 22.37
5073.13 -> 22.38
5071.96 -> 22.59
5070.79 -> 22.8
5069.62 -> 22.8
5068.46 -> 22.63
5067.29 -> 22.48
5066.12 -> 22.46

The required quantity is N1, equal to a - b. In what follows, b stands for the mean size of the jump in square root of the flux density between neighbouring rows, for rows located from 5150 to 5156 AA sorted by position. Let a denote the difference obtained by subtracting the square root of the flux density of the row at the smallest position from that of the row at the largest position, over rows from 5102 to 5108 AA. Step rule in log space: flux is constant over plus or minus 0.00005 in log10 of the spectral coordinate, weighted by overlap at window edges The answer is -0.17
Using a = -0.13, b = 0.034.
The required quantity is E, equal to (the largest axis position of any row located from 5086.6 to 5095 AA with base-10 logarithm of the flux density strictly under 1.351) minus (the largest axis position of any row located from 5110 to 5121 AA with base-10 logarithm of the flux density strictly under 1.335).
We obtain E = -32.9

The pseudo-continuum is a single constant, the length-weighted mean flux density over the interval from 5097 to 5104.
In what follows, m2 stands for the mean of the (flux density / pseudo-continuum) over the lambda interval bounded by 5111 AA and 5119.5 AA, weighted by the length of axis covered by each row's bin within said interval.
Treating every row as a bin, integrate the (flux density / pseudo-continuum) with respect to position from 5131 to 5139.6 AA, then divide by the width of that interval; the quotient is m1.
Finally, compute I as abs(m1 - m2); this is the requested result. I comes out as 0.054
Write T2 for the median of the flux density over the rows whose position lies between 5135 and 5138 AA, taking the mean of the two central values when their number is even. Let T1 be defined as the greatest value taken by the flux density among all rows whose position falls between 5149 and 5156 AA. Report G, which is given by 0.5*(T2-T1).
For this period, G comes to -0.4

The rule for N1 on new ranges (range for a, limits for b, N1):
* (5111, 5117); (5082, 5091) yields 0.12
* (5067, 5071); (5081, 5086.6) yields 0.03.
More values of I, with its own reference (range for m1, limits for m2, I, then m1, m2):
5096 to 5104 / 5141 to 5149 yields 0.004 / 1.00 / 1.00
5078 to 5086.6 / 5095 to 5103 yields 0.032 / 1.05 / 1.02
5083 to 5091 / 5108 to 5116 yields 0.009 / 1.06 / 1.05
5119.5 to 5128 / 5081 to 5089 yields 0.051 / 1.00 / 1.06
